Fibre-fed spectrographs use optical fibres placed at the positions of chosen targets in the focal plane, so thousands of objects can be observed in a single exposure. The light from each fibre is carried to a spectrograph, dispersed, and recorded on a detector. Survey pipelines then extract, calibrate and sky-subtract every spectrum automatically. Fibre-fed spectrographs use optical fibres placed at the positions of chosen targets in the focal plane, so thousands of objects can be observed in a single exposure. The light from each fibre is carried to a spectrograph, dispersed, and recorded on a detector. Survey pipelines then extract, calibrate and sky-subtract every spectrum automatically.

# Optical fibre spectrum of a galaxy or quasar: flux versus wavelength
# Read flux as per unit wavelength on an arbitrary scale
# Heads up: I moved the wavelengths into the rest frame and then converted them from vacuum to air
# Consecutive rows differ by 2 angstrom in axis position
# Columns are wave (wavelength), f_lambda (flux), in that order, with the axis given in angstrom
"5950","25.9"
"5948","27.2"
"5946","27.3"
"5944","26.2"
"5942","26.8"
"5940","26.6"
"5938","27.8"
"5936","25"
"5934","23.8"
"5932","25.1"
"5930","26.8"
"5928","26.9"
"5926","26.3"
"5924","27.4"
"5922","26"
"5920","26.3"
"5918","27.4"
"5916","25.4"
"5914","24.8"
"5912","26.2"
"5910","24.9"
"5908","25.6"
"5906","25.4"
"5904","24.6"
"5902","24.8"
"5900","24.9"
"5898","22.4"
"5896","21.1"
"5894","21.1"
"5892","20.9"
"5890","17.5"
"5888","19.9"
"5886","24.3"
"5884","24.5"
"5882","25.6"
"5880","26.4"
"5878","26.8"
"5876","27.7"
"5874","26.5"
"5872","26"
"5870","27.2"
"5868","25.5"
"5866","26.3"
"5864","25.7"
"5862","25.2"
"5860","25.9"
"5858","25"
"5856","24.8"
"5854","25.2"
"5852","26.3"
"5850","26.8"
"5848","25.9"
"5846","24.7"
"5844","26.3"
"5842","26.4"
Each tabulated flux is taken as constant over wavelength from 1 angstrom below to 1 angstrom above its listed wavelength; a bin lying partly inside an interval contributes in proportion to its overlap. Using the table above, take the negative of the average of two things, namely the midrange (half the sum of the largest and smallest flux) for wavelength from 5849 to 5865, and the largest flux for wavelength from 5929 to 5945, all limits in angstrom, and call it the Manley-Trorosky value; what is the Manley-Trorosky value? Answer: -26.8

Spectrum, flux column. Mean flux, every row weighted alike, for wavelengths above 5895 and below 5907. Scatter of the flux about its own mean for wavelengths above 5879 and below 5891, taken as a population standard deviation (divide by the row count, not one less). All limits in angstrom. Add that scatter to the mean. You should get 27.1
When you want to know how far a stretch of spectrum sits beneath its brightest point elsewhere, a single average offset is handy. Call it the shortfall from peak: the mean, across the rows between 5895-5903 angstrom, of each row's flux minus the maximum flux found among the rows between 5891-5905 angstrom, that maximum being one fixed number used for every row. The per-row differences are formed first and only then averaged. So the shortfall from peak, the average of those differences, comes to -1.6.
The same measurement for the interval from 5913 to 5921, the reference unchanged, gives 1.1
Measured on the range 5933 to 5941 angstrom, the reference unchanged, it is 0.9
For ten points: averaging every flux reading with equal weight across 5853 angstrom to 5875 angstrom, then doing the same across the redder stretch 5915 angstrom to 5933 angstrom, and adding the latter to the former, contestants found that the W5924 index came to 52.2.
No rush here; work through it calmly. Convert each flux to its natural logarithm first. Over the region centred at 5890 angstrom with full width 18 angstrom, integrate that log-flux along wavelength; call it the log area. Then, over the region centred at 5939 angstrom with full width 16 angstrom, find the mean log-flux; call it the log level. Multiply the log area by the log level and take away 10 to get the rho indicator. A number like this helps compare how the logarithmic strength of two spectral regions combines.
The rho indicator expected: 171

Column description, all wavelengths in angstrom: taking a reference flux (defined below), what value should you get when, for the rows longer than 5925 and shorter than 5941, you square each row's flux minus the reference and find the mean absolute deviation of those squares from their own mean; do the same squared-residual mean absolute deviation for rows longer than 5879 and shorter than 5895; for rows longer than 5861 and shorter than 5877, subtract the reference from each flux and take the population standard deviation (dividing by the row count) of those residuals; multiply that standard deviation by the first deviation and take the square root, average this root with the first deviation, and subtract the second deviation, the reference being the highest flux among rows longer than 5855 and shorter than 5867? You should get -20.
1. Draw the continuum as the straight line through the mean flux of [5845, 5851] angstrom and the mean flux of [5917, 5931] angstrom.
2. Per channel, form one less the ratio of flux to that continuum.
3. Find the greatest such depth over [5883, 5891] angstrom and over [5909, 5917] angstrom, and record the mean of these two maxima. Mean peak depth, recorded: 0.201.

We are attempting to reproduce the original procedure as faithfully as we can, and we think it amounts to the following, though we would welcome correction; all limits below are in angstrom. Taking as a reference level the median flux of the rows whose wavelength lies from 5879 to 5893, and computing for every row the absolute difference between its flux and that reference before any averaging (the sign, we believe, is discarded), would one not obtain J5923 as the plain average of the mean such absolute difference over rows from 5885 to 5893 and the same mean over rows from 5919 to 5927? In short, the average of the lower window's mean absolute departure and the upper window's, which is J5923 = 2.9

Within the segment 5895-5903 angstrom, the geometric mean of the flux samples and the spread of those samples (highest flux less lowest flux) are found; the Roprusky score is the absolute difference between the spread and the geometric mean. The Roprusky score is 19.4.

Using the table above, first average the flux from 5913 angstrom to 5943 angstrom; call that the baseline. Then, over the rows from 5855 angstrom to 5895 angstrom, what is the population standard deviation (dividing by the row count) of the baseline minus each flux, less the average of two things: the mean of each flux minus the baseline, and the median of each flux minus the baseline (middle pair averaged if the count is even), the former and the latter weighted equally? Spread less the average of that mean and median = 3.7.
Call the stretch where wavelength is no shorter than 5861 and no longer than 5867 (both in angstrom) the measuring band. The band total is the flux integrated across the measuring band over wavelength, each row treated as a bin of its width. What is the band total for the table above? 154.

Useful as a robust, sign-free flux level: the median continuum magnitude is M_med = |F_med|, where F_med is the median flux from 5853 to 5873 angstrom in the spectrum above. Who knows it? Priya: 25.6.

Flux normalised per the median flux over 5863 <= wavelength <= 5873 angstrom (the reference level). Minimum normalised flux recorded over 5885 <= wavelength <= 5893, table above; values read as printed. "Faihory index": 0.673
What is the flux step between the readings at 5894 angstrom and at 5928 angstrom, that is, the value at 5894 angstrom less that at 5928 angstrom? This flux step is -6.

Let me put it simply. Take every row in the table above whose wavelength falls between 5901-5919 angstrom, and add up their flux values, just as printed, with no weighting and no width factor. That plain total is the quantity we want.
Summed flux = 229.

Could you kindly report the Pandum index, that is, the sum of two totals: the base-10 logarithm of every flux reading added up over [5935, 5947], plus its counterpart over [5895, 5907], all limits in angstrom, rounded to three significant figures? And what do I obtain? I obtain 16.8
